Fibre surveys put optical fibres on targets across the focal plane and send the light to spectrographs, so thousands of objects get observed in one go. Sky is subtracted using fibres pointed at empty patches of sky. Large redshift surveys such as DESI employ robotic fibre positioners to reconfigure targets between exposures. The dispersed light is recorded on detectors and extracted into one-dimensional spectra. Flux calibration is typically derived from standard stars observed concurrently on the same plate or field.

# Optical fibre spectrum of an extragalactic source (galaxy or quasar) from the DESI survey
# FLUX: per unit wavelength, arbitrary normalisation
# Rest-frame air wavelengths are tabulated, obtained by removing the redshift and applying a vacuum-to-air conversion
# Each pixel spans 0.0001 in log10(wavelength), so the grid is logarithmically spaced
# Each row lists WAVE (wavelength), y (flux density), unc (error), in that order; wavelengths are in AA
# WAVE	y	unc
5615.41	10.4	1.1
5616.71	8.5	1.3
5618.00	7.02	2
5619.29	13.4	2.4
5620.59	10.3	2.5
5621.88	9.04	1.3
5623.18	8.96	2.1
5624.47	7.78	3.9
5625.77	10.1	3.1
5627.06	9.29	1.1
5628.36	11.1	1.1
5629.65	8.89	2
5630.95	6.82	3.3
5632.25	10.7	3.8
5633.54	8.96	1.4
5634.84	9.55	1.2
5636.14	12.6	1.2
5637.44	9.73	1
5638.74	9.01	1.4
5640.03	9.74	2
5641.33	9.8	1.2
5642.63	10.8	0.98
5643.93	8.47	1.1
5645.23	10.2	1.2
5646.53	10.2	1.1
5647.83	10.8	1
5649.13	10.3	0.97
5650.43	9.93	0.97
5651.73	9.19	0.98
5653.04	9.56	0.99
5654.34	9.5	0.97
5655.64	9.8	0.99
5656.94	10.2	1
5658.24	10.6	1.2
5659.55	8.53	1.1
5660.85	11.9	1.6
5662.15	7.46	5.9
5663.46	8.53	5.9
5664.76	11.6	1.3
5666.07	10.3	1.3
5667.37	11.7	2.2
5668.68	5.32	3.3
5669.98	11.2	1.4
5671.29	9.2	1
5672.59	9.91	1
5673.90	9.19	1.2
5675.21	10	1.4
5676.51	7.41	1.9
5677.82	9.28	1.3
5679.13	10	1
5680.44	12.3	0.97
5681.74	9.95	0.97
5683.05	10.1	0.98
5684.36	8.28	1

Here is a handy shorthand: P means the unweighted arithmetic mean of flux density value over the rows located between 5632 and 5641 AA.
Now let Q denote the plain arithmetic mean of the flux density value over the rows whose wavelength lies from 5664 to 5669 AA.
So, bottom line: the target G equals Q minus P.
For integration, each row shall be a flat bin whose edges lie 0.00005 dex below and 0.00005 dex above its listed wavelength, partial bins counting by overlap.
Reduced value -0.3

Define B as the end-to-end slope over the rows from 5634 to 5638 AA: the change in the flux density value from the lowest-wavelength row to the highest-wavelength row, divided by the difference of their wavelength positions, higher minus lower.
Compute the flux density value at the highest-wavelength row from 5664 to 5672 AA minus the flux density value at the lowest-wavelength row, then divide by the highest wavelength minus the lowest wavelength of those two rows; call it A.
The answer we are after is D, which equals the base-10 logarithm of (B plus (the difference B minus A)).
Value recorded -0.30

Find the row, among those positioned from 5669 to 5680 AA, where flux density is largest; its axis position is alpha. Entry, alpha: 5669.98 AA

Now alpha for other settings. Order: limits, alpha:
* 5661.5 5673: 5667.37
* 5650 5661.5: 5660.85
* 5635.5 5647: 5636.14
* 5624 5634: 5628.36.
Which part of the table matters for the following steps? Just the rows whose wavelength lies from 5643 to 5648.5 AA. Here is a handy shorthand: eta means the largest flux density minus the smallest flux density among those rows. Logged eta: 2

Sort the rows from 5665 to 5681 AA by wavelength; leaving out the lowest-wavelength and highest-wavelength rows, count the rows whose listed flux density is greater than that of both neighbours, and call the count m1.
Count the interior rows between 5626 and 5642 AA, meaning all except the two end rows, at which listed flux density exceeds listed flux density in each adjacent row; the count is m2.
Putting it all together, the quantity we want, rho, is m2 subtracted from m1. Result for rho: 1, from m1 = 4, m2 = 3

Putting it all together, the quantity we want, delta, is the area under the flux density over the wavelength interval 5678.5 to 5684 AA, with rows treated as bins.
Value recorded 58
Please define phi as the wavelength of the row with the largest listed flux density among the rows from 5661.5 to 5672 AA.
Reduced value 5667.37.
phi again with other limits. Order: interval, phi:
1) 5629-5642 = 5636.14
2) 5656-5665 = 5660.85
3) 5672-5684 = 5680.44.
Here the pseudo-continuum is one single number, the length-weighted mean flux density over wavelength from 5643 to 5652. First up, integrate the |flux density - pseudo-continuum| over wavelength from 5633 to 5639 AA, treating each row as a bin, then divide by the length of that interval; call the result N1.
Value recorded 1.0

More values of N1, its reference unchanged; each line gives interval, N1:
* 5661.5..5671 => 1.9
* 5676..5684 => 1.0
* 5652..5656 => 0.4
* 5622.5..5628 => 1.0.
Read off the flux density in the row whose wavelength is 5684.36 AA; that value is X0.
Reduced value 8.28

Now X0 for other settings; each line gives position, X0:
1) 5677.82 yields 9.28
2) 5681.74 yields 9.95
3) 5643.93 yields 8.47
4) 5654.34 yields 9.5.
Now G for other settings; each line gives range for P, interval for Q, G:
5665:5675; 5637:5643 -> 0.3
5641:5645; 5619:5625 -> 0.2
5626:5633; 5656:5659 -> 1.0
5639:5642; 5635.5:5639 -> 0.7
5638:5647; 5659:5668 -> 0.3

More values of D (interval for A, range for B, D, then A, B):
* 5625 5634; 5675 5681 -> 0.01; -0.1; 0.44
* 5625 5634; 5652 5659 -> -0.26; -0.1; 0.20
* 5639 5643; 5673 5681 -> -0.26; 0.4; 0.48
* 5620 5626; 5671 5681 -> -0.14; 0.0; 0.34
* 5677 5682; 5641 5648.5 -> -0.86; 0.2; 0.15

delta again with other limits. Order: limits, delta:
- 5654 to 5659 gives 50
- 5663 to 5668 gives 53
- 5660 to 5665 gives 48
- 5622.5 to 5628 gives 50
